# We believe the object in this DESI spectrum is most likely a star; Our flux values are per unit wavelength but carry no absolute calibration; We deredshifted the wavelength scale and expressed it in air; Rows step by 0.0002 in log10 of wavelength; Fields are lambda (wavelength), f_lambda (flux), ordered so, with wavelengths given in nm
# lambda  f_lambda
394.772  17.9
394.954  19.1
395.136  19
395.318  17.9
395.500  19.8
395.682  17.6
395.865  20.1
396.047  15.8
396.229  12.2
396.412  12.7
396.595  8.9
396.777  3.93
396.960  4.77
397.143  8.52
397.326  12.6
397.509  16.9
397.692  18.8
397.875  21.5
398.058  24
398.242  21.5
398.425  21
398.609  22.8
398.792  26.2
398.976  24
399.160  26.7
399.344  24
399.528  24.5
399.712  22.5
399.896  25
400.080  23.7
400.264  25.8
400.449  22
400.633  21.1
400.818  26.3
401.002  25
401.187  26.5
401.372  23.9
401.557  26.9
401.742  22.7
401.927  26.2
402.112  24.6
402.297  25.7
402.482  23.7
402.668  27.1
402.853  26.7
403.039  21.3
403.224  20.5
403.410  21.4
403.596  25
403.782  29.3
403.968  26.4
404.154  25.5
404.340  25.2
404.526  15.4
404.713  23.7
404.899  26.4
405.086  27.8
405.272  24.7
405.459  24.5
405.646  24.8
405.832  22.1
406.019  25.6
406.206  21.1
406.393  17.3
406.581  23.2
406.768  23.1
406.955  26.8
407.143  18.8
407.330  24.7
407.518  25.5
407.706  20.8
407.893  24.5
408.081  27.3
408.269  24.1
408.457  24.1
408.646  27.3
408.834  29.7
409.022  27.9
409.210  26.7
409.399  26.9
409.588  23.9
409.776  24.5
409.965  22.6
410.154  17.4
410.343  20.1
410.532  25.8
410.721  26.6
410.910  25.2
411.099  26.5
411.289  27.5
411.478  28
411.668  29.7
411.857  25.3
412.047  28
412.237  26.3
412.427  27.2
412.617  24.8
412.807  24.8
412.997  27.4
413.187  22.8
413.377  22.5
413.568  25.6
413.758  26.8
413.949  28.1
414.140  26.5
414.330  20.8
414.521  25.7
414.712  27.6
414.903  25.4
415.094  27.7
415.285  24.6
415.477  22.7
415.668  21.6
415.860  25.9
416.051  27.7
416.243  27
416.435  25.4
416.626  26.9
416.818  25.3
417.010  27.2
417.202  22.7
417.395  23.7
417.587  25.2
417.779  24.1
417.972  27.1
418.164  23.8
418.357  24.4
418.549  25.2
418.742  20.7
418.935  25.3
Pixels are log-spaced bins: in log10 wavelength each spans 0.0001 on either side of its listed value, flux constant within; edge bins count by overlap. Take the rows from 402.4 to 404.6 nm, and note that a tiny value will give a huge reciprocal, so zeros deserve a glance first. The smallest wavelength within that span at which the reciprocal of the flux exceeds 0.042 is 402.482 nm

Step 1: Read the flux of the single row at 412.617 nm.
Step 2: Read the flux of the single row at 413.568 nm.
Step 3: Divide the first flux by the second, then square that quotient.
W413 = 0.94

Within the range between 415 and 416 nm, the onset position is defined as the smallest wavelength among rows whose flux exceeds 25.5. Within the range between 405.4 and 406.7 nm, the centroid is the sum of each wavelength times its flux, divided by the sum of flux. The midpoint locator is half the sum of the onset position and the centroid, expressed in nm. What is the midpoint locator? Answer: 410.54 nm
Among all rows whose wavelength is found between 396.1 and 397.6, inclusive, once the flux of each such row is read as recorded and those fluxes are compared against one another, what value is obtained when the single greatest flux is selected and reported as 16.9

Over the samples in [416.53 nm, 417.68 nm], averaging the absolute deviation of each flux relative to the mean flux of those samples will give 1.3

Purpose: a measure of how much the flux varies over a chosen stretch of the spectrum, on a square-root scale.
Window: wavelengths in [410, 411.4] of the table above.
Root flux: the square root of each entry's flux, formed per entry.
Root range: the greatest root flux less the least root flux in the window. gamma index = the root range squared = 1.2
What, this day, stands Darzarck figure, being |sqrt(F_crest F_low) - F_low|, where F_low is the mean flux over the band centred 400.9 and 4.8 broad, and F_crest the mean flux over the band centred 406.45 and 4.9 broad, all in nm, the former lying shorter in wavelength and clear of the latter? 0.22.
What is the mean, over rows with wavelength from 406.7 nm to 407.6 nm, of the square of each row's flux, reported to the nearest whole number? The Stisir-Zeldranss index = 573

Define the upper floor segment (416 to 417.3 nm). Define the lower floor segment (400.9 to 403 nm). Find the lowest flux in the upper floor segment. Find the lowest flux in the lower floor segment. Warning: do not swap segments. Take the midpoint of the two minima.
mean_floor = 22.7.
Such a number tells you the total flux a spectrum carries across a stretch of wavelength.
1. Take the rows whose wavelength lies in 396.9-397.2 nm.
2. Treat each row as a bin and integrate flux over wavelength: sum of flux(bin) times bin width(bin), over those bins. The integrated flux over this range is 2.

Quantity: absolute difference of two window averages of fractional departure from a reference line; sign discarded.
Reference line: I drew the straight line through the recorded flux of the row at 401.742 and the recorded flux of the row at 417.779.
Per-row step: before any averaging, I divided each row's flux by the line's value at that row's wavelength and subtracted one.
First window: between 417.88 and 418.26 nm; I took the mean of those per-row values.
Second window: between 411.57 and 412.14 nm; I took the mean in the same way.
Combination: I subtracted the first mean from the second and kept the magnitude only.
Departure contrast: 0.12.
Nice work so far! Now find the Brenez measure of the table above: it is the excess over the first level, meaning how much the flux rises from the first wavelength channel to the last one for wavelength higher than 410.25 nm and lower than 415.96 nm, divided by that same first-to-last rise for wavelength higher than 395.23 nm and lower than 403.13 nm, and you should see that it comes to 1.7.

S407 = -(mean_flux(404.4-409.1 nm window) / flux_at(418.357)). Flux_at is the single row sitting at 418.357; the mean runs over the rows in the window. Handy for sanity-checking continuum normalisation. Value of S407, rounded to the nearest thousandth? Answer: -0.986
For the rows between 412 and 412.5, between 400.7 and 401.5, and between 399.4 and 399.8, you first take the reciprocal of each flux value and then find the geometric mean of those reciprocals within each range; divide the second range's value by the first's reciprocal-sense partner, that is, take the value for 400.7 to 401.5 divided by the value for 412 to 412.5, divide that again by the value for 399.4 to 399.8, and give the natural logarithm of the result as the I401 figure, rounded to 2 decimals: 3.22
